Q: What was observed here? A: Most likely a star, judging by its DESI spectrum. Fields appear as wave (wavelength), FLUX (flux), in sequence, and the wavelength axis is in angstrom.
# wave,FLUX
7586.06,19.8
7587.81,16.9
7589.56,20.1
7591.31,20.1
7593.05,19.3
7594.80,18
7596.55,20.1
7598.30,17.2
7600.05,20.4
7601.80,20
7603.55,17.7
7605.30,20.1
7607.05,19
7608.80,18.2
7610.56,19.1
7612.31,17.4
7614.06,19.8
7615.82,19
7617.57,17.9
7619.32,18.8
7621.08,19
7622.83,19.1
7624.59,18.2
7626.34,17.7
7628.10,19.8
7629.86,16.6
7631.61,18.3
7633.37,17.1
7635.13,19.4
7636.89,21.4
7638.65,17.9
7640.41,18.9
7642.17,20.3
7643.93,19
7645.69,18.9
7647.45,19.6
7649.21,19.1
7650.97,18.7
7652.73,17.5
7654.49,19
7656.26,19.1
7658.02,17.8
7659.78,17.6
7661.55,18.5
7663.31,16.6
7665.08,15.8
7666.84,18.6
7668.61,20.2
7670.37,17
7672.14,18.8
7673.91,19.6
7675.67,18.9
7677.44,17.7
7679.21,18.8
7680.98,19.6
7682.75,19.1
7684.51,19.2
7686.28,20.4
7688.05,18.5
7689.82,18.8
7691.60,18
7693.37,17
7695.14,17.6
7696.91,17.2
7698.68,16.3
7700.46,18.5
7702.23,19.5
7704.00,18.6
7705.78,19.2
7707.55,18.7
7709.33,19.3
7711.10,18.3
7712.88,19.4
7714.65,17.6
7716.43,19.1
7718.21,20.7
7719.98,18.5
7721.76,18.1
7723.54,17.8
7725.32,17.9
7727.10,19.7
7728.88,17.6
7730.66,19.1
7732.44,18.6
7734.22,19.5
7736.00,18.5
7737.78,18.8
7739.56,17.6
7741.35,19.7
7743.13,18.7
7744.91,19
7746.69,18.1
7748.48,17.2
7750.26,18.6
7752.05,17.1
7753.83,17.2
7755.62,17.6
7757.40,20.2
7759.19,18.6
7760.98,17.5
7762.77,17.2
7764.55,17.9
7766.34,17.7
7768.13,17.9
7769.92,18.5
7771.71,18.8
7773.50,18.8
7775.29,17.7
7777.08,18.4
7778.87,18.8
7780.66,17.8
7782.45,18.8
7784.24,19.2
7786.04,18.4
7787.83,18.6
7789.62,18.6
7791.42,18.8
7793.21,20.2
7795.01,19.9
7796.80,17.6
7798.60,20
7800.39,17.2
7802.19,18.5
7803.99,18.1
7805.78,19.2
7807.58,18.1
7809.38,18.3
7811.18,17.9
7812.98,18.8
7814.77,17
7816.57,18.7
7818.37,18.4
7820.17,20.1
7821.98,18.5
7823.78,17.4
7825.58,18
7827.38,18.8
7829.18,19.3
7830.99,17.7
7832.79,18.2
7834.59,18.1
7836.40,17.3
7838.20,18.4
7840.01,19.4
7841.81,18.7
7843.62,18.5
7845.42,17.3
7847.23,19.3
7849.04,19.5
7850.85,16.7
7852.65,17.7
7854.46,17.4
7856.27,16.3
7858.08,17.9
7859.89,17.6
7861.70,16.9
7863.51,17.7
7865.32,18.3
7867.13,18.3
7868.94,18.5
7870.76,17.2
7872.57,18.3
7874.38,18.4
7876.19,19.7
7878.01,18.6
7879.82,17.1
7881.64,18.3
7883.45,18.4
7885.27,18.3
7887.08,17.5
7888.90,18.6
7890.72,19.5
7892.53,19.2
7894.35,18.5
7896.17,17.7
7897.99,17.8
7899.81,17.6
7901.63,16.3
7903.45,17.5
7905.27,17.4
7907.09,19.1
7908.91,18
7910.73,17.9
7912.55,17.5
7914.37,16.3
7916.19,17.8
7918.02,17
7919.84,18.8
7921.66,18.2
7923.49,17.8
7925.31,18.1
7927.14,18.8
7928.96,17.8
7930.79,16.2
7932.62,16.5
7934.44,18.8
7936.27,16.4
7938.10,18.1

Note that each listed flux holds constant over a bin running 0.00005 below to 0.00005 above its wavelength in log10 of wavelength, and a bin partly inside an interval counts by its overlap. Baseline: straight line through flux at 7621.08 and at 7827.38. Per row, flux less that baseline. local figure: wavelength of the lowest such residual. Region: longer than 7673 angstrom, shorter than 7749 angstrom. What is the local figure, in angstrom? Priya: 7698.68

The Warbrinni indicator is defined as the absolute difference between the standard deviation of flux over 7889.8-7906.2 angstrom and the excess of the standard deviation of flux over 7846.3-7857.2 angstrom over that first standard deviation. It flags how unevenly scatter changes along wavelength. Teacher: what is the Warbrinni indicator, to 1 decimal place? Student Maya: 0.6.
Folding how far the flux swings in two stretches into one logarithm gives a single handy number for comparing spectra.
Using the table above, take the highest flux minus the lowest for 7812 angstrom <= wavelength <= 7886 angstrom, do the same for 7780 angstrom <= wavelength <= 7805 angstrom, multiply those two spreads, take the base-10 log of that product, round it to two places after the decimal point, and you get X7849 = 1.06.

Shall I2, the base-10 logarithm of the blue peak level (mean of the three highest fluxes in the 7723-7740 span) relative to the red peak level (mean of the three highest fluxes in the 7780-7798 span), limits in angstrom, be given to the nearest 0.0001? -0.0074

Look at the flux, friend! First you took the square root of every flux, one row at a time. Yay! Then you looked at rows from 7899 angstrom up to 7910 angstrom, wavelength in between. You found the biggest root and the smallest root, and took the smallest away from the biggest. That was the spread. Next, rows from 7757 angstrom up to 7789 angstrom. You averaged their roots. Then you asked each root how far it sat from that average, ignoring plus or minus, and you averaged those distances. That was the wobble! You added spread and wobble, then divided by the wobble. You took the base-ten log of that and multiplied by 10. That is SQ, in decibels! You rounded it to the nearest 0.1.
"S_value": 7.9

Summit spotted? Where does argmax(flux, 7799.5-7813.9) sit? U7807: 7805.78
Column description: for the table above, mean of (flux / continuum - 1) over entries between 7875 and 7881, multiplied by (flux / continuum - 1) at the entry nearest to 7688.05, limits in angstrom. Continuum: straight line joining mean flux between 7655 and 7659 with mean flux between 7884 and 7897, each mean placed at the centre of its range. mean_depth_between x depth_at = 0.0000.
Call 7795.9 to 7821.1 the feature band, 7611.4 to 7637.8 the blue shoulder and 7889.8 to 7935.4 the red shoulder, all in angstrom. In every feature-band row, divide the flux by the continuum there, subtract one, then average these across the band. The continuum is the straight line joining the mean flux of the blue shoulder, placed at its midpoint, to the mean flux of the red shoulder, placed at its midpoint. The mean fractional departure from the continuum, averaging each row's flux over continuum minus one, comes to 0.016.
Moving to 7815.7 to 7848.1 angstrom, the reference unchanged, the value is 0.021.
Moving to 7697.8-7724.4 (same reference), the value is 0.013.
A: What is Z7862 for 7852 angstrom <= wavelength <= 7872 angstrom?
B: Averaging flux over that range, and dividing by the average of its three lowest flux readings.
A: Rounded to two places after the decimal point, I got 1.05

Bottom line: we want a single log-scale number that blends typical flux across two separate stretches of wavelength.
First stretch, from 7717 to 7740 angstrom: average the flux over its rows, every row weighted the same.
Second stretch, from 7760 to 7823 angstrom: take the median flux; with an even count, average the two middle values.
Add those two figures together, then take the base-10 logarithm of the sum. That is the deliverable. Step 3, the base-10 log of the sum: 1.570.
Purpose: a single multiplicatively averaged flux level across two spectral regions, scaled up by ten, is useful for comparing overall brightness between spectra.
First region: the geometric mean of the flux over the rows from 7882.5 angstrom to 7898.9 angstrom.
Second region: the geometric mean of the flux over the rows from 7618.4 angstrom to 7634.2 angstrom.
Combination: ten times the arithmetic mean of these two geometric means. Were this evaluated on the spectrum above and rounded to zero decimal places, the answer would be 183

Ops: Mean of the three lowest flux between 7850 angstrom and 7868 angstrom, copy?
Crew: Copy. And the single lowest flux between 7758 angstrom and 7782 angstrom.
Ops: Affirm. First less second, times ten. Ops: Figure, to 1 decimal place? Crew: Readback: -5.7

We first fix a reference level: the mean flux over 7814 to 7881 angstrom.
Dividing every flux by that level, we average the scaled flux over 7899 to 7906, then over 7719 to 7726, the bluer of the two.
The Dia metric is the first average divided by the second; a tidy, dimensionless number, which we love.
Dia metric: 0.95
